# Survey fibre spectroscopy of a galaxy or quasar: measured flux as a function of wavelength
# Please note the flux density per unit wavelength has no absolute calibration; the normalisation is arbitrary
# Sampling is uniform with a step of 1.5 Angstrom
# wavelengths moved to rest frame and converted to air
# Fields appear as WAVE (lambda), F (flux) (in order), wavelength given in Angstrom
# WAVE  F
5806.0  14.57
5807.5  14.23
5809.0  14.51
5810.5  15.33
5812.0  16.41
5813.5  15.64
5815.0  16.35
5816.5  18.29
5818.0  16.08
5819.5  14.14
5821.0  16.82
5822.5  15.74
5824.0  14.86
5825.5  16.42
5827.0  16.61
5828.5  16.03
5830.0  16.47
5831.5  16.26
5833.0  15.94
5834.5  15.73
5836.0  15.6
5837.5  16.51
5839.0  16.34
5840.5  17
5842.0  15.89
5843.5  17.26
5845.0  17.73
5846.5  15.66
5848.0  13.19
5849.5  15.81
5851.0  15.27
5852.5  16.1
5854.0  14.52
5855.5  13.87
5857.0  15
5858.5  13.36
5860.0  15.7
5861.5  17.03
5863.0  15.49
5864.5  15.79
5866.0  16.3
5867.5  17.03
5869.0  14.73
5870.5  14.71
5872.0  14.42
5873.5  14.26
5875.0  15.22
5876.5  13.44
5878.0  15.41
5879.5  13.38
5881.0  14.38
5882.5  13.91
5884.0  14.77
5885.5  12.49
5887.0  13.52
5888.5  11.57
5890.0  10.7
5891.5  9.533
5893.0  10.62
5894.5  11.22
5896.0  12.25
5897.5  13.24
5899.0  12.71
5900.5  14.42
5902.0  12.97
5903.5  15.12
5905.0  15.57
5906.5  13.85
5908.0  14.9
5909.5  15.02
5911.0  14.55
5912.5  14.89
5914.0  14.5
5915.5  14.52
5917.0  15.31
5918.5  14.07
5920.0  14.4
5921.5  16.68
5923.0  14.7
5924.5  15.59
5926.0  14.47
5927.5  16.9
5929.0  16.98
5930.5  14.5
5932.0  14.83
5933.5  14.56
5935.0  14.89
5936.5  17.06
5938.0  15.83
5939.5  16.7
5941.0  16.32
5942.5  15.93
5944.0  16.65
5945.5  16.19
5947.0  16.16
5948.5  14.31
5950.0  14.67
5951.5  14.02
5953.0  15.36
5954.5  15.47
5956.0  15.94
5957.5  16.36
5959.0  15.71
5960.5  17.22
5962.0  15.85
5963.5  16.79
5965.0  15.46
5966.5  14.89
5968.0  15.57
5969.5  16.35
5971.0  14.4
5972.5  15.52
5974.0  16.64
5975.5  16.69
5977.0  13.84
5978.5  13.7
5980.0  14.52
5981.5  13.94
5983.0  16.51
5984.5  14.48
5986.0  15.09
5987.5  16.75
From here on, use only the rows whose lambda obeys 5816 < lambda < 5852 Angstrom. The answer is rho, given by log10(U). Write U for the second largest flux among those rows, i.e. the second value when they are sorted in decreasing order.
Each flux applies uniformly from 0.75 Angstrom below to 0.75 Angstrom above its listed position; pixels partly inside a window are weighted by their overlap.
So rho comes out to 1.25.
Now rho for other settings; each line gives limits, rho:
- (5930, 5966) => 1.23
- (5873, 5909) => 1.19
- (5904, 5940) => 1.23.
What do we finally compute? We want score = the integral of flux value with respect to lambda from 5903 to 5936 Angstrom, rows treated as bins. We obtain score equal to 497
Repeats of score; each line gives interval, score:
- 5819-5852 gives 527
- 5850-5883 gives 494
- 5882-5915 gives 439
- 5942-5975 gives 518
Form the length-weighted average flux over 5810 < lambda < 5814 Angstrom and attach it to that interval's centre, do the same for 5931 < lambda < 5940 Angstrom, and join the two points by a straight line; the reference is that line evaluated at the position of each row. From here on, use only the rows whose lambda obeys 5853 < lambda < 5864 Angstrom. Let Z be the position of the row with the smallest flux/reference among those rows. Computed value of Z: 5858.5 Angstrom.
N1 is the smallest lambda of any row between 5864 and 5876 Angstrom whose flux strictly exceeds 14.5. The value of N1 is 5864.5 Angstrom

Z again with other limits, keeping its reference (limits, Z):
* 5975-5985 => 5978.5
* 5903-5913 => 5906.5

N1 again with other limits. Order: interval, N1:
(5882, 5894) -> 5884.0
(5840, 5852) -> 5840.5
